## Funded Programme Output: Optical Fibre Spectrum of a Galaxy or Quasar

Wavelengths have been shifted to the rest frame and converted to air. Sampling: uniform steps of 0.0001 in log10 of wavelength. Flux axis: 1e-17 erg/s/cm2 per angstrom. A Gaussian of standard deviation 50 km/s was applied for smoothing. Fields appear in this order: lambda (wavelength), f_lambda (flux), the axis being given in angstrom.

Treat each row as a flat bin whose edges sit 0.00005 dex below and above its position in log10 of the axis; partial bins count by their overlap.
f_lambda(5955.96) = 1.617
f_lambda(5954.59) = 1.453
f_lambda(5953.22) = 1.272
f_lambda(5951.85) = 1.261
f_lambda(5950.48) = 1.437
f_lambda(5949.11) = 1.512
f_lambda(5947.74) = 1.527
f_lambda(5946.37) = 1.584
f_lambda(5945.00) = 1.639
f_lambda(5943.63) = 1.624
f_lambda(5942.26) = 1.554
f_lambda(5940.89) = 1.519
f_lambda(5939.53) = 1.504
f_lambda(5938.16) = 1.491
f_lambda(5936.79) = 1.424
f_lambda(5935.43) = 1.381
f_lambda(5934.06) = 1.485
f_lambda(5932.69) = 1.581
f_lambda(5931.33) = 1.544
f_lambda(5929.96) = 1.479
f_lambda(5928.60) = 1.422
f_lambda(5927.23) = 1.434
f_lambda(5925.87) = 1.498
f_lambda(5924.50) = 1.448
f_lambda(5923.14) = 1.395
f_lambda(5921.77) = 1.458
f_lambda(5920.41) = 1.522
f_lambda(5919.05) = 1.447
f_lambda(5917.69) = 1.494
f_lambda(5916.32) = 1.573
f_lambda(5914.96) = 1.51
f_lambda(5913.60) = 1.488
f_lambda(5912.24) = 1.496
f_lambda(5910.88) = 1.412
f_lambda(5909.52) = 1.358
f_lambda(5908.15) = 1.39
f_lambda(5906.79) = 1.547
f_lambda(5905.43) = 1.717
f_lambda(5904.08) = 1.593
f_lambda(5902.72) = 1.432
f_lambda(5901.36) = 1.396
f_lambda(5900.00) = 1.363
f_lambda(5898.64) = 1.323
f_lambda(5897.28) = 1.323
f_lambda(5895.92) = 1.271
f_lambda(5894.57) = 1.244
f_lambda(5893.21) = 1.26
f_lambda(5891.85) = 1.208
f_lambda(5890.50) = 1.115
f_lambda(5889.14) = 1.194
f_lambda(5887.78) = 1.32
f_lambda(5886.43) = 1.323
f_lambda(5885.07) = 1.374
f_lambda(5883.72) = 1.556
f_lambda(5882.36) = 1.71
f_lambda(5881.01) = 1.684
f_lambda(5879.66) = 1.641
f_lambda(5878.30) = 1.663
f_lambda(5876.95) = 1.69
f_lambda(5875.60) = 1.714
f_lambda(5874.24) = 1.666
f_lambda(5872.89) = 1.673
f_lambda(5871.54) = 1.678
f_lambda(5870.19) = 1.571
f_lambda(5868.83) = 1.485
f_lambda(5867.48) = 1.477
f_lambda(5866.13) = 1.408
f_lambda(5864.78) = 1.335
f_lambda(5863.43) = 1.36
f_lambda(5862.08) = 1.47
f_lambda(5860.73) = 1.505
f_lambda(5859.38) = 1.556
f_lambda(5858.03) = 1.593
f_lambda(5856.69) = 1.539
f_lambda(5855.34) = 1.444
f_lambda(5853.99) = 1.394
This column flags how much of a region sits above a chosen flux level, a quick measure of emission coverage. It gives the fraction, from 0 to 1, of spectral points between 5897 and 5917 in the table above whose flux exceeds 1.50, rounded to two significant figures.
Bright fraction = 0.33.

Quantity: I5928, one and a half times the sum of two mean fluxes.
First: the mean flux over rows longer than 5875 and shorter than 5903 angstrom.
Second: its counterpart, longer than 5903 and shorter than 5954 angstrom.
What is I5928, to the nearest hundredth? 4.36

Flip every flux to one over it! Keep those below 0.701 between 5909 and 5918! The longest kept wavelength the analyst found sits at 5917.69 angstrom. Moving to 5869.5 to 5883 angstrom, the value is 5882.36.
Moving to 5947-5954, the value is 5950.48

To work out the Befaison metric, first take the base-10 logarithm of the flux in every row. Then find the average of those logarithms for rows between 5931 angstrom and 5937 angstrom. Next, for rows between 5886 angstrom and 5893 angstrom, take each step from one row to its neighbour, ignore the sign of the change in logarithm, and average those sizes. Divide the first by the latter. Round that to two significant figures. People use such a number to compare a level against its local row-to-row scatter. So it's 6.3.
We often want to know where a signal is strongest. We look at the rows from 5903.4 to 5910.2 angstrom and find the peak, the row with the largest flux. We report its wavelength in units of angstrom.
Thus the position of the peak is 5905.43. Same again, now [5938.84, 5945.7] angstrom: 5945.00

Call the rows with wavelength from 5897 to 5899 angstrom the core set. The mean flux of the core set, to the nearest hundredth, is 1.32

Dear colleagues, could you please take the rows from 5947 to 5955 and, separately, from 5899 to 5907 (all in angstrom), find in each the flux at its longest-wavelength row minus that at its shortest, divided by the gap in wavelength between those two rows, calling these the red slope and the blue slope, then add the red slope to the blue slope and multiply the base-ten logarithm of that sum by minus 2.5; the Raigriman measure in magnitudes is 4.47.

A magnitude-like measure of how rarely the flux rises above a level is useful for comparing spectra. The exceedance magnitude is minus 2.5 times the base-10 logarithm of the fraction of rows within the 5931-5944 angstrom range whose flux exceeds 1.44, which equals 0.24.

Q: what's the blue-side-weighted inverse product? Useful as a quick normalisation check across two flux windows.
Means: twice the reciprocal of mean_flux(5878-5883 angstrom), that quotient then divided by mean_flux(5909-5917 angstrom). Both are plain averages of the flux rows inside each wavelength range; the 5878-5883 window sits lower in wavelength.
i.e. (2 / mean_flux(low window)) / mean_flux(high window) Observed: 0.81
